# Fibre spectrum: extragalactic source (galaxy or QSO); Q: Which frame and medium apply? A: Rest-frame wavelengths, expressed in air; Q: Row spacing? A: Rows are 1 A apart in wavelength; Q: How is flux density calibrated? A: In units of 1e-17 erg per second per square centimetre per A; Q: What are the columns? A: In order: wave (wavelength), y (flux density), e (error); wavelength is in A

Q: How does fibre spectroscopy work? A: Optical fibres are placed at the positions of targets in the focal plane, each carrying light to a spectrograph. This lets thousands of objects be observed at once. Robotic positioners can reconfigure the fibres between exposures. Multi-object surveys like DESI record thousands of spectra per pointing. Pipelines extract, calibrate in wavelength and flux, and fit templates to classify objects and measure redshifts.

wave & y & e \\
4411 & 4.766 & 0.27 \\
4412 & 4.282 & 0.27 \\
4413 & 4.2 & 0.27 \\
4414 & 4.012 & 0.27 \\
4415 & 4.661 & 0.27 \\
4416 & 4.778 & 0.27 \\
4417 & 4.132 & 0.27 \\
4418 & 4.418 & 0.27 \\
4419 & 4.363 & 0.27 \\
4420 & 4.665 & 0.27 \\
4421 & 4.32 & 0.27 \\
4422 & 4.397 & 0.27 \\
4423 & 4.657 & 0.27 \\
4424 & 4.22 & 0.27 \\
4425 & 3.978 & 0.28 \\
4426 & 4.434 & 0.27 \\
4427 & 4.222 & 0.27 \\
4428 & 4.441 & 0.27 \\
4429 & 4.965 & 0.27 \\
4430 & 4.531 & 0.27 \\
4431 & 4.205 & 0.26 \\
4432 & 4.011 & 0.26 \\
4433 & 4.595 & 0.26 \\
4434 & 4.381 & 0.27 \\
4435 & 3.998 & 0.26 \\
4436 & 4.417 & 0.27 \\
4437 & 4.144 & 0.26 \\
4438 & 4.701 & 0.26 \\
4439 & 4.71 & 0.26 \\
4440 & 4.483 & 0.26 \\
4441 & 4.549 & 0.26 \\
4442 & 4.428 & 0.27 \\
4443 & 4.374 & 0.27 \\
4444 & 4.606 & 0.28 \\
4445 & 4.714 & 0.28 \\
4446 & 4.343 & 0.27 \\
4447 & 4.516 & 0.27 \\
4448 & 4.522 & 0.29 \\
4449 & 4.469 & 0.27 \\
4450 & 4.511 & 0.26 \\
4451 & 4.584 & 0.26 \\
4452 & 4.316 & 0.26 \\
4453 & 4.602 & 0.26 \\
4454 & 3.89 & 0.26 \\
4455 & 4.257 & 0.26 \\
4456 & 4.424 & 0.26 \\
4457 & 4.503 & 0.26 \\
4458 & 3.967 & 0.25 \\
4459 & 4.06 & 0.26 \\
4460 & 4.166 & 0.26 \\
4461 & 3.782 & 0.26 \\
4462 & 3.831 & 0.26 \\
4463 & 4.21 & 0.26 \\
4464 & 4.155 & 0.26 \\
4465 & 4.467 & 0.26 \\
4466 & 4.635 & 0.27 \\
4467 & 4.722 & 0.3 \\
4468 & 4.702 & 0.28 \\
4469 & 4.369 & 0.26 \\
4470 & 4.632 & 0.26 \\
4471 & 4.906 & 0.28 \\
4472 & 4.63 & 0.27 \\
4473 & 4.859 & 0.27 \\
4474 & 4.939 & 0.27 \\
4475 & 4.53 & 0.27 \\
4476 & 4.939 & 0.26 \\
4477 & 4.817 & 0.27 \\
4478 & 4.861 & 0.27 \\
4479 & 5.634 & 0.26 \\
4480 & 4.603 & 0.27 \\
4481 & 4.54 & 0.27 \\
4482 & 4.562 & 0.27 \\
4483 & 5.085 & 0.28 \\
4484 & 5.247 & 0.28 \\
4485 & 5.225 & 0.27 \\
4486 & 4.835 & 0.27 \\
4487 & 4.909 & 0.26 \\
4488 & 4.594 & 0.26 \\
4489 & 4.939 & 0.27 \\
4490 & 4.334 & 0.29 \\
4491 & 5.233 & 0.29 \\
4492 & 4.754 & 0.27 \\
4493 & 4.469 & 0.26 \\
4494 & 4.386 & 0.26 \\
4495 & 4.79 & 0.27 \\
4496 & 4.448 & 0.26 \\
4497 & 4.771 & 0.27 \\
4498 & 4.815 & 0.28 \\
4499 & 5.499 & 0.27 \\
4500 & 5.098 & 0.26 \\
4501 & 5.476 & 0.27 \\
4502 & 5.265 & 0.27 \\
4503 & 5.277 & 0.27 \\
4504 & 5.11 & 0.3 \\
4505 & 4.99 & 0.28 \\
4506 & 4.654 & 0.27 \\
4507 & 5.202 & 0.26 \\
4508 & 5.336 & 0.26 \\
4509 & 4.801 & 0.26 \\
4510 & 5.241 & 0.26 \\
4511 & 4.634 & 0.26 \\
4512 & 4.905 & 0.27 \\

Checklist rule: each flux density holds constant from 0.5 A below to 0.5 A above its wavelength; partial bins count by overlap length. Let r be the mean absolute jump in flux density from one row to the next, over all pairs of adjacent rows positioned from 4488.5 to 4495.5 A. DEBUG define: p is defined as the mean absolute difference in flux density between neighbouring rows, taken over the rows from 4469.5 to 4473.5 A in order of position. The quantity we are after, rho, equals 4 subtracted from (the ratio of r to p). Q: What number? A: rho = -2.2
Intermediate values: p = 0.26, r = 0.46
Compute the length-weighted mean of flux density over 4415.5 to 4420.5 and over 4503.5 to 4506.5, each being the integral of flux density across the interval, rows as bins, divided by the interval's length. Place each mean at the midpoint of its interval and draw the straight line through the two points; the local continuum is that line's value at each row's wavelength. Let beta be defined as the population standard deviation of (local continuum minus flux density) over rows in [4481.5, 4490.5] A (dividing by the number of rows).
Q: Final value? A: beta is 0.30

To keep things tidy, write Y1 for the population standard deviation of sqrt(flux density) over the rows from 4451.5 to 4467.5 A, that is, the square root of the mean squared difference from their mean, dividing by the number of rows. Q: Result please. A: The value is 0.069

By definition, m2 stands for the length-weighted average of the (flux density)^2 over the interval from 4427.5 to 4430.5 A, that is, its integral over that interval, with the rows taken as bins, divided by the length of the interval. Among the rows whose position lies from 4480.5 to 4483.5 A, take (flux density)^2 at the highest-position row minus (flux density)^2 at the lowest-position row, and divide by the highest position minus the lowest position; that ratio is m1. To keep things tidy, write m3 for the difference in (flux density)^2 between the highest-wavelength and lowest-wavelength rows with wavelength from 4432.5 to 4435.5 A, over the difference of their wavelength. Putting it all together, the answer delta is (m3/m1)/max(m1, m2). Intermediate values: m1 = 2.62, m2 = 21.6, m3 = -2.6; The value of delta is -0.05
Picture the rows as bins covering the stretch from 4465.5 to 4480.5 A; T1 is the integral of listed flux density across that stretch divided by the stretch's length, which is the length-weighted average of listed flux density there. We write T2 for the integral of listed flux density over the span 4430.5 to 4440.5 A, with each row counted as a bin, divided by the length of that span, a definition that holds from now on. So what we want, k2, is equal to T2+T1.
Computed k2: 9.1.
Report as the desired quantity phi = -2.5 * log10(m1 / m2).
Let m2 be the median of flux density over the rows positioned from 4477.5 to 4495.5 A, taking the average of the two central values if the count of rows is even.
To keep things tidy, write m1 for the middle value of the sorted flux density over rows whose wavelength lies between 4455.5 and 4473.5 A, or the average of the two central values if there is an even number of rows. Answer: 0.09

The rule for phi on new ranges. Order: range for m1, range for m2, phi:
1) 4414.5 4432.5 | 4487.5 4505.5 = 0.11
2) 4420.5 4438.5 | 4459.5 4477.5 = 0.06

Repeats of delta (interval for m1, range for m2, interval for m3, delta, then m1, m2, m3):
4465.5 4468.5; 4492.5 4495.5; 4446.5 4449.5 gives -0.03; 0.31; 20.7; -0.2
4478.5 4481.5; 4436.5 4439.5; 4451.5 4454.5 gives 0.02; -5.57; 20.5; -1.7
